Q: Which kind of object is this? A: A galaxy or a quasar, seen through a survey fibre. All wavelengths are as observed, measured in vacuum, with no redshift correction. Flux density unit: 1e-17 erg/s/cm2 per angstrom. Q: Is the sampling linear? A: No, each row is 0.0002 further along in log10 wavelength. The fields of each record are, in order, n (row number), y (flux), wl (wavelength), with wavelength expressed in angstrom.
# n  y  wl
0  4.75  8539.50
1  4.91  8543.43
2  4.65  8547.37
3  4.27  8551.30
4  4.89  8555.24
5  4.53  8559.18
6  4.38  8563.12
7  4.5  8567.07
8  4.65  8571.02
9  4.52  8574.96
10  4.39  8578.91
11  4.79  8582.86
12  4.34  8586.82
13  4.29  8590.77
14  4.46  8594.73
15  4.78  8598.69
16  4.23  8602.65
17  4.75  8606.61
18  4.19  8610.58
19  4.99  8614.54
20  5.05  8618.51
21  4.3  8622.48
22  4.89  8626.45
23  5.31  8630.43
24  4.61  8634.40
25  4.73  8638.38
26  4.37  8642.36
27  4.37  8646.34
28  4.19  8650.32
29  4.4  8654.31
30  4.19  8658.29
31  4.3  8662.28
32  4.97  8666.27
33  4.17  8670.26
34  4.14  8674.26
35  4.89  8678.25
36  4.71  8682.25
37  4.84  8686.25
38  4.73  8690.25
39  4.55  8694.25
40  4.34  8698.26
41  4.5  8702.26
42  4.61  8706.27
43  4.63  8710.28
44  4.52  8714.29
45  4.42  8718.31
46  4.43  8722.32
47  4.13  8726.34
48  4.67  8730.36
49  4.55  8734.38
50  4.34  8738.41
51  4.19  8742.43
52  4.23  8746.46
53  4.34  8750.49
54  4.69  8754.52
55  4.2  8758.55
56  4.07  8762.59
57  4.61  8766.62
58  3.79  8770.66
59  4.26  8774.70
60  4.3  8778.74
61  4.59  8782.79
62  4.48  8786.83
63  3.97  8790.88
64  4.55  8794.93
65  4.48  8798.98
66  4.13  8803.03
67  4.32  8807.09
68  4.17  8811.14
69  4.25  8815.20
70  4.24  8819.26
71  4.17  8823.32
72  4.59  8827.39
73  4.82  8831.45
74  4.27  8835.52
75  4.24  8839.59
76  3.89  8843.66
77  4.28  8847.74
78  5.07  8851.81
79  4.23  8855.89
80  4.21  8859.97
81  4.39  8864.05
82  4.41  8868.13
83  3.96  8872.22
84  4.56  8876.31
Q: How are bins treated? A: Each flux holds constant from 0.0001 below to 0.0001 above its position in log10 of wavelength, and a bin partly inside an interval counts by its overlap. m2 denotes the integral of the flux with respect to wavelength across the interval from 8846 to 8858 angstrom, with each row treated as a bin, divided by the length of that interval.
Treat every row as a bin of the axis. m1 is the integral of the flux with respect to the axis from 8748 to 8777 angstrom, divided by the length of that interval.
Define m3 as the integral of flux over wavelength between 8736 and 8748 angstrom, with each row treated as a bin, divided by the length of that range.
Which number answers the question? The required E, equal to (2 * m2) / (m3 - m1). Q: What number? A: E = -521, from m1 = 4.28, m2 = 4.53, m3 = 4.26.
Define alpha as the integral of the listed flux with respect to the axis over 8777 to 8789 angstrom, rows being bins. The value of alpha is 53.4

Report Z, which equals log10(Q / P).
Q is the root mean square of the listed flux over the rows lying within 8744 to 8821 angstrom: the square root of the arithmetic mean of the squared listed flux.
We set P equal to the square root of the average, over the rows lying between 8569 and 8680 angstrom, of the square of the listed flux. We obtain -0.025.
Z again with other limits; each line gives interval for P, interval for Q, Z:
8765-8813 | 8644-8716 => 0.020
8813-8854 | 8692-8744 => 0.006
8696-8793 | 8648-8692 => 0.014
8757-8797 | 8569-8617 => 0.024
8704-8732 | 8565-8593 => 0.001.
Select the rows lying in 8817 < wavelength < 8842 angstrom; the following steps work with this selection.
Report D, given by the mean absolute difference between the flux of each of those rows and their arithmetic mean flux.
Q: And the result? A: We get 0.21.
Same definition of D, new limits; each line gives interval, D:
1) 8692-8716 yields 0.07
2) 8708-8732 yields 0.14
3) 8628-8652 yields 0.29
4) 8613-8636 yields 0.27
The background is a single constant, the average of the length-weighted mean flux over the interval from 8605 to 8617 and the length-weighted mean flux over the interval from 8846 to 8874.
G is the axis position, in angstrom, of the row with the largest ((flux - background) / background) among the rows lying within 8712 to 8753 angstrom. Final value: 8730.36 angstrom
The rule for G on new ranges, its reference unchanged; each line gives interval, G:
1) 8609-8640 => 8630.43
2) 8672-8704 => 8678.25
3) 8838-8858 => 8851.81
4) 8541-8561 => 8543.43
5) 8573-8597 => 8582.86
